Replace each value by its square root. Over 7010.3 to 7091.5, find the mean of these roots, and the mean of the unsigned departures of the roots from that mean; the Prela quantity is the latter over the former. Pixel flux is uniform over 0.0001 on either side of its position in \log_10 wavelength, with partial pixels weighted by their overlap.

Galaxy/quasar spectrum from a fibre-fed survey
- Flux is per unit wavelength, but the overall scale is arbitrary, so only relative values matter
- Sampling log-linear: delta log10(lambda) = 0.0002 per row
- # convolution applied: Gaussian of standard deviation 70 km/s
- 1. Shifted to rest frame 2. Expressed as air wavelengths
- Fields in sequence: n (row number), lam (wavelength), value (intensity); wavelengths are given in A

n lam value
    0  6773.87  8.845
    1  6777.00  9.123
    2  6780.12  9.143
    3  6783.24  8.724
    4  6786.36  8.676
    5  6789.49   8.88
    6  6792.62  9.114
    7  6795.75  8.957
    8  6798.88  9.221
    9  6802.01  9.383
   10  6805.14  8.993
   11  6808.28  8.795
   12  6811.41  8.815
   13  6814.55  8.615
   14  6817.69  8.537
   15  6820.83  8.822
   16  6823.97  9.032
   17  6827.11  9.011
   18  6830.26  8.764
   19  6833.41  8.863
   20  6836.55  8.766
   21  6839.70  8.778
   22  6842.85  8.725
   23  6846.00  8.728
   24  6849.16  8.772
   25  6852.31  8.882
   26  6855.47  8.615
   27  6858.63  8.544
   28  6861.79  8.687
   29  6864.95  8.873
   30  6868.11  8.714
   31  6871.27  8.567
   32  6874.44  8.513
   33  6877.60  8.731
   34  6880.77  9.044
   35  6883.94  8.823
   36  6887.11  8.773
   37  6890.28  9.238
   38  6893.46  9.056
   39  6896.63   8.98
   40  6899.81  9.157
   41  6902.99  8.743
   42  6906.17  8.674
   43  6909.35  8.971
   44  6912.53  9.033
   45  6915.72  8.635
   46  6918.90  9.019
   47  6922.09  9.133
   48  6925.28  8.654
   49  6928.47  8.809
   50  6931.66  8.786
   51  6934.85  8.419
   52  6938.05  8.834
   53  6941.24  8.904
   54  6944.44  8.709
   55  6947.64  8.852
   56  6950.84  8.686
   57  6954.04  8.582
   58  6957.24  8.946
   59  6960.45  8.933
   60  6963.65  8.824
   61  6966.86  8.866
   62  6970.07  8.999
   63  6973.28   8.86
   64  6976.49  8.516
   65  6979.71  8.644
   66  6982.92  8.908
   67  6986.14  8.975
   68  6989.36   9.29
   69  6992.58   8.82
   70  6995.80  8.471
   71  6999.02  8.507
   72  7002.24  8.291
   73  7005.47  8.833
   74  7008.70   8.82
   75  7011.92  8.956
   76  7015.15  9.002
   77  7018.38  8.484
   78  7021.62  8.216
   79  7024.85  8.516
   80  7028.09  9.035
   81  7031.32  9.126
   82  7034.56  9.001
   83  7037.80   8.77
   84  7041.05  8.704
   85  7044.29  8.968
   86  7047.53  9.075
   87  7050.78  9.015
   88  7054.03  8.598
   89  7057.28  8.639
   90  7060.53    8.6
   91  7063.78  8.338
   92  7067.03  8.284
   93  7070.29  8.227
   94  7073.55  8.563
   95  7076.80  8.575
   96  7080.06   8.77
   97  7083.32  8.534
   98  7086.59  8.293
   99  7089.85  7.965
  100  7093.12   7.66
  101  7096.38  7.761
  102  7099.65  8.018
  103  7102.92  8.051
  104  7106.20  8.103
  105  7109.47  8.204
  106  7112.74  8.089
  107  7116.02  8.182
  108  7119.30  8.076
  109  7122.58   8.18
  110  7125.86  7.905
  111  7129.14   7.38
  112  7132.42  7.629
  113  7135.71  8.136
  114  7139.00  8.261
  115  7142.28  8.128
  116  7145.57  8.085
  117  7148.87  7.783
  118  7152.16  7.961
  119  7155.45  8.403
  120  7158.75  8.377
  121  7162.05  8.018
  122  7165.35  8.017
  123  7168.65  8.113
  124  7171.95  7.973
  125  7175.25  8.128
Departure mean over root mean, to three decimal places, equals 0.015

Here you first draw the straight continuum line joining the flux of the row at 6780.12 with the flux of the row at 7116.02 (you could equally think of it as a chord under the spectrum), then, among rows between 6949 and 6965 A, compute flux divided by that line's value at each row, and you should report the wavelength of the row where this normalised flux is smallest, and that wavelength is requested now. 6954.04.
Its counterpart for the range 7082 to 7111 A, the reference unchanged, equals 7093.12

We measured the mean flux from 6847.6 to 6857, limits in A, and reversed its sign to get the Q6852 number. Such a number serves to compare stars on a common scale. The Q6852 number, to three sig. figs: -8.76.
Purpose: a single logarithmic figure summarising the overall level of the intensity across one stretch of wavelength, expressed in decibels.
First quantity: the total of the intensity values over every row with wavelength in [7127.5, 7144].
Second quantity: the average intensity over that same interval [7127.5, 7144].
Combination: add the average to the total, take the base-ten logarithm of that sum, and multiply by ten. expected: 16.8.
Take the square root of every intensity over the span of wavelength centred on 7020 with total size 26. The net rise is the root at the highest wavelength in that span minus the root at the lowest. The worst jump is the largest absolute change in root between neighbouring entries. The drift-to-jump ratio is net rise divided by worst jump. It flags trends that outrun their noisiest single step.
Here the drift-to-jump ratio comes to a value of 0.58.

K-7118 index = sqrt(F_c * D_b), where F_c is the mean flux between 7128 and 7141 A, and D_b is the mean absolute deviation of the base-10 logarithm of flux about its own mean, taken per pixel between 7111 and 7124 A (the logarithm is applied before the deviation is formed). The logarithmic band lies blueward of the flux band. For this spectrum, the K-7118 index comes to 0.14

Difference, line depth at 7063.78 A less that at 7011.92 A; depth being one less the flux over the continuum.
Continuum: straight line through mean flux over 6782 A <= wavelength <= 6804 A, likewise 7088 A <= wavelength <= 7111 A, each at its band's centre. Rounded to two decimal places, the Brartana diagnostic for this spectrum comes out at 0.05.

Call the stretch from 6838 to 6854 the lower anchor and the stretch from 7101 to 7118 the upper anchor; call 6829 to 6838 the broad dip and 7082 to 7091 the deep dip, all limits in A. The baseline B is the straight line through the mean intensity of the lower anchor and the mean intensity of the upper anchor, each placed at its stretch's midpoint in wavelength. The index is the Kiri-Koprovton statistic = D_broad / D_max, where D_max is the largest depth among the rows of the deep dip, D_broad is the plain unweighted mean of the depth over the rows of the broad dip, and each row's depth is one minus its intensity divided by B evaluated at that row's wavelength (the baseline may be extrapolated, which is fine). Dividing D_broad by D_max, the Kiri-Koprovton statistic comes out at 0.0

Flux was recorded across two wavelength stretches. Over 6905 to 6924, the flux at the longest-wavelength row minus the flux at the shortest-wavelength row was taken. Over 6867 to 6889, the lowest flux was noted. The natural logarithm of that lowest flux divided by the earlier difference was 2.9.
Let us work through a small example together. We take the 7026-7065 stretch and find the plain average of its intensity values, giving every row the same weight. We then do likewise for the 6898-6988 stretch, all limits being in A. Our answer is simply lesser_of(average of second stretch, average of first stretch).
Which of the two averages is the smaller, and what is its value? 8.82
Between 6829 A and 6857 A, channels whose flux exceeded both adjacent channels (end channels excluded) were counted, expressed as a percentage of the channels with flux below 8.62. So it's 300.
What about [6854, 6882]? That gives 25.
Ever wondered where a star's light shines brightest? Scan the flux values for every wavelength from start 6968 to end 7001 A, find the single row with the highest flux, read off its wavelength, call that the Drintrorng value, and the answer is 6989.36 A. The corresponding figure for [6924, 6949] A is 6941.24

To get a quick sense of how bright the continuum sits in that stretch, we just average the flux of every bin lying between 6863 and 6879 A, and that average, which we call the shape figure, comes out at 8.68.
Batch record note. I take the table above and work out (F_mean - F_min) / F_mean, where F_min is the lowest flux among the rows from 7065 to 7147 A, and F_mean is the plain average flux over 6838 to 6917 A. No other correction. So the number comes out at 0.162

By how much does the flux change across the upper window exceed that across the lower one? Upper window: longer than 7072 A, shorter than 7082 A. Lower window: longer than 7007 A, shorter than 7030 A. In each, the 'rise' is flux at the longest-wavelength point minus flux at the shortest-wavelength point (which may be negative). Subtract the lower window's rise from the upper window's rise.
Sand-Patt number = 0.0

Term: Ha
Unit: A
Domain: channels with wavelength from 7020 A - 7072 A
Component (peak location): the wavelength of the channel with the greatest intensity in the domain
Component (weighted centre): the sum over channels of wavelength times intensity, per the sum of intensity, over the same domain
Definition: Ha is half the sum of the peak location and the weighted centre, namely 7038.5 A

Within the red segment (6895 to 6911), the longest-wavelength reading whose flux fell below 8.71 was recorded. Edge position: 6906.17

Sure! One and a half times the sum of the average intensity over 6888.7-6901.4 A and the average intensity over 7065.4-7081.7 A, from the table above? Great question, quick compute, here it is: 26.4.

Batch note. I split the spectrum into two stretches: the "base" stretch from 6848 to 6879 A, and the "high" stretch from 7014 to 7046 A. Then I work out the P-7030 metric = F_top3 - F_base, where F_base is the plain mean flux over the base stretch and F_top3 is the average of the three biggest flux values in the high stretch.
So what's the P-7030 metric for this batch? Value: 0.4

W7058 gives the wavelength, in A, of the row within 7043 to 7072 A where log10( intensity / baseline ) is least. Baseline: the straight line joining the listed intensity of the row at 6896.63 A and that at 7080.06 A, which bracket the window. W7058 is 7070.29 A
